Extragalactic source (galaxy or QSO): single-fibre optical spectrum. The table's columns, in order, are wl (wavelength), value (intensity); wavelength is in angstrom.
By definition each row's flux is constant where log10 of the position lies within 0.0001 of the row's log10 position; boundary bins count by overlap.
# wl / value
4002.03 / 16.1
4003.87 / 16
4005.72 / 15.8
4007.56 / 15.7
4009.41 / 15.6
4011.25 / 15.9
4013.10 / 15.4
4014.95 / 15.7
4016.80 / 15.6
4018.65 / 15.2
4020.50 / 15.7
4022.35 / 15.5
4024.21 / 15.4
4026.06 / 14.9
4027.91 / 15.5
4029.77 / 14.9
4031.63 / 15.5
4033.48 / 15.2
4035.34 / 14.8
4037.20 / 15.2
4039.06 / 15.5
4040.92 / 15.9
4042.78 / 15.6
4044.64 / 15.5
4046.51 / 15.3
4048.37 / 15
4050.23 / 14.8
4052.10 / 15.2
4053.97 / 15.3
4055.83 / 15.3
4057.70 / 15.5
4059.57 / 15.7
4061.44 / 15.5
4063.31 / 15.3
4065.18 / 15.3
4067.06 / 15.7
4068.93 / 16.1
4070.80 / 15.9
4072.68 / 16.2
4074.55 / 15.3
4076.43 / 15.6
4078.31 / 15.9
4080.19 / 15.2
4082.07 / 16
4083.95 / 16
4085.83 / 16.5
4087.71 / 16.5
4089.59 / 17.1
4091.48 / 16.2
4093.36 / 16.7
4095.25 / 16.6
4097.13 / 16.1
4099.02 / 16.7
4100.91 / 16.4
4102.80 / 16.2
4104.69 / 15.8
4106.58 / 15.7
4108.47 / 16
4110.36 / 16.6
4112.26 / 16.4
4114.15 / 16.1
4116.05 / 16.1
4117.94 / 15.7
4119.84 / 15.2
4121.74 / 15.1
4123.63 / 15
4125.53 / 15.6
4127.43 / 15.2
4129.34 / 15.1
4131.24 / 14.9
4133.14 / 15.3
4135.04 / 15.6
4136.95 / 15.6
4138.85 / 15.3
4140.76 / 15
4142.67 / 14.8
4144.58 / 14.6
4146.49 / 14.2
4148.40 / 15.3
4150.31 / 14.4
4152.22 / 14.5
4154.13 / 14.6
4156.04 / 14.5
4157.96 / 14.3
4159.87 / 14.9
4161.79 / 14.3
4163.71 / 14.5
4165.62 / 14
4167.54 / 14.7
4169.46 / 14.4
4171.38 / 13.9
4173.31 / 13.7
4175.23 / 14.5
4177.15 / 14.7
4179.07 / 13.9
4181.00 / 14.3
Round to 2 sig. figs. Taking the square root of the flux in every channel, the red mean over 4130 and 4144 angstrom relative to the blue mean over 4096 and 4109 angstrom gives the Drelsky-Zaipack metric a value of 0.97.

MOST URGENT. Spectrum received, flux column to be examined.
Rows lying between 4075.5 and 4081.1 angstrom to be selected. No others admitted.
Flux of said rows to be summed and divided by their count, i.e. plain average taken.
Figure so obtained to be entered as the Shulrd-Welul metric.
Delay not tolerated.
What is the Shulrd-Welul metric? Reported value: 15.6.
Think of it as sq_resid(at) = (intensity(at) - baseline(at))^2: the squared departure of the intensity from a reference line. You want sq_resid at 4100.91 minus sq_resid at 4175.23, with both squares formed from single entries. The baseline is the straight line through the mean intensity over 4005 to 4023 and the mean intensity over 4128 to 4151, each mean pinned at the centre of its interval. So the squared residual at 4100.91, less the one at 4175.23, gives 1.3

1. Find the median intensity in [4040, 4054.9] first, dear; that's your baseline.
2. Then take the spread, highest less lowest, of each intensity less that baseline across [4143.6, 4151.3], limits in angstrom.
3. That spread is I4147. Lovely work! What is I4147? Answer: 1.1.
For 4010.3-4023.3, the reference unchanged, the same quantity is 0.7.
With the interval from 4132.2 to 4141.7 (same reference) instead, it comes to 0.6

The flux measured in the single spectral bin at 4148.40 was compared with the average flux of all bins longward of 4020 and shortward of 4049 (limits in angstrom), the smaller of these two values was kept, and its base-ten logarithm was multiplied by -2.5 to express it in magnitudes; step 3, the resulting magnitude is -2.96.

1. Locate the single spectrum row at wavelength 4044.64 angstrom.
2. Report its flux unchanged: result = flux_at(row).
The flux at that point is 15.5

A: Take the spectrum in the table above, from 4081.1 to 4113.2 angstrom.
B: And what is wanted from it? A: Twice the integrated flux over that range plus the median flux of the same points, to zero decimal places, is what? 1064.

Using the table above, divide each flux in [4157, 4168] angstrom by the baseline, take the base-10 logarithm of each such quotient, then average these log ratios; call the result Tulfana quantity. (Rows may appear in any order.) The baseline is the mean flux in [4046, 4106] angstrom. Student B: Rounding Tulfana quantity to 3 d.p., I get -0.040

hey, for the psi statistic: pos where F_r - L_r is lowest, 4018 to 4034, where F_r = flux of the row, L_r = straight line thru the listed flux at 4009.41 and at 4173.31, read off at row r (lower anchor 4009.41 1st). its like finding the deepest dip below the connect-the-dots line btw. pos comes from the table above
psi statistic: 4026.06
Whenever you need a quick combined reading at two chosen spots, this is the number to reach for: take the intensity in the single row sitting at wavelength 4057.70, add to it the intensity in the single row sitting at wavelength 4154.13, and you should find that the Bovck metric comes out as 30.1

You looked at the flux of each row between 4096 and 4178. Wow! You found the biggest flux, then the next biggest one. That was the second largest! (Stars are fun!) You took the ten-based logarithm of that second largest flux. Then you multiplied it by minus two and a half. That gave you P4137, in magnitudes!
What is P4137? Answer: -3.05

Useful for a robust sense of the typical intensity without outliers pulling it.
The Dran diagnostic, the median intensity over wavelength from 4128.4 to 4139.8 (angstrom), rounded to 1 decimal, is 15.3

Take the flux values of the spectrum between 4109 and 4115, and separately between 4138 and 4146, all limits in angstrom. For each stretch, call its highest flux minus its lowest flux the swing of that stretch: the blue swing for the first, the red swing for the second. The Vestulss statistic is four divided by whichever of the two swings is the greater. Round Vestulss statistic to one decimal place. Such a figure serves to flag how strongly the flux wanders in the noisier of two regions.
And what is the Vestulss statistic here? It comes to 5.7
